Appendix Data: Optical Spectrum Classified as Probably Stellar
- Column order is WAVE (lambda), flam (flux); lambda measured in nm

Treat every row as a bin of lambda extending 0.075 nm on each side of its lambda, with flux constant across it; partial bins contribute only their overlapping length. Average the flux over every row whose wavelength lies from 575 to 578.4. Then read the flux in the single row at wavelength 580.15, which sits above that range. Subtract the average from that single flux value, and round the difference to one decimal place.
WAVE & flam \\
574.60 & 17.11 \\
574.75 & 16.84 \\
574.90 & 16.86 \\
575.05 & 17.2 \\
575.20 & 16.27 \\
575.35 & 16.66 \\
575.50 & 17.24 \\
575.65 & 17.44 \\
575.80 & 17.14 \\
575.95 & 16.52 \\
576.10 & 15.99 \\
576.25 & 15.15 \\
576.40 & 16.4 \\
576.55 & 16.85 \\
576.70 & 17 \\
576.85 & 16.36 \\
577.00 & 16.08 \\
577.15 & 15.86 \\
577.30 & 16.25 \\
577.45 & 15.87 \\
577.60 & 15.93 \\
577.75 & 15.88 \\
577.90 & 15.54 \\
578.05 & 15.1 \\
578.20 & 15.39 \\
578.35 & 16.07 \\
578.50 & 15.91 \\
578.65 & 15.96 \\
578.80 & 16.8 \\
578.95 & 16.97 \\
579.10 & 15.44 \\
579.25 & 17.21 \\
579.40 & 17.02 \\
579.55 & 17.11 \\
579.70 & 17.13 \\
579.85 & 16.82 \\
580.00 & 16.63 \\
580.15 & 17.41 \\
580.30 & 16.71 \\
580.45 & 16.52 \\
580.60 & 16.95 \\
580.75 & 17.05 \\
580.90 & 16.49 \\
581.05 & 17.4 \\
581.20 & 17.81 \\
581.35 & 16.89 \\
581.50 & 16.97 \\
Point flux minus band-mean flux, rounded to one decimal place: 1.1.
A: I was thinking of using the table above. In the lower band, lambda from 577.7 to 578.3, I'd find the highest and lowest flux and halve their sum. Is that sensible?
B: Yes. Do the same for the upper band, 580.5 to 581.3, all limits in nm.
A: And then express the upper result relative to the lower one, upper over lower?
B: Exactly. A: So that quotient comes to 1.11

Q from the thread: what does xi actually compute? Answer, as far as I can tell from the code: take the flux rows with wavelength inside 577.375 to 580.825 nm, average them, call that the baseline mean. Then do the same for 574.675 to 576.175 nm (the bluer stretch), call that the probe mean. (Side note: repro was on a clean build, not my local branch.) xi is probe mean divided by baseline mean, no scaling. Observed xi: 1.025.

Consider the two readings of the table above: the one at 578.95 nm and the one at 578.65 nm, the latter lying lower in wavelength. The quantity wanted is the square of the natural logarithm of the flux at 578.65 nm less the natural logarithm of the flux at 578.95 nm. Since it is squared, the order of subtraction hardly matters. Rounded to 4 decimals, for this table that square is 0.0038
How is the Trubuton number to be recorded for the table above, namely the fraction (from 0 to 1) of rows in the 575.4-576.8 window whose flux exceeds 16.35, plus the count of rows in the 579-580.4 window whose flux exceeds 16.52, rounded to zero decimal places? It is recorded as 9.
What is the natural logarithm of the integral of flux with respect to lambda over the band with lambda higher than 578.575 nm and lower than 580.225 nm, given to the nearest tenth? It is 3.3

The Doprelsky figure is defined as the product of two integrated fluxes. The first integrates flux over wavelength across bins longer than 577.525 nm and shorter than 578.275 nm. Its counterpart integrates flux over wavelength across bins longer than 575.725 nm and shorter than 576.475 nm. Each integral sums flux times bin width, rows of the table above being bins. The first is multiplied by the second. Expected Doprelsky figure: 142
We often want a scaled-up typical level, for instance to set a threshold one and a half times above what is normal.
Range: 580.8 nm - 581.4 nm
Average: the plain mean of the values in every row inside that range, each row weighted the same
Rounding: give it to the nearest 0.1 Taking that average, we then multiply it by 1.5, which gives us 25.7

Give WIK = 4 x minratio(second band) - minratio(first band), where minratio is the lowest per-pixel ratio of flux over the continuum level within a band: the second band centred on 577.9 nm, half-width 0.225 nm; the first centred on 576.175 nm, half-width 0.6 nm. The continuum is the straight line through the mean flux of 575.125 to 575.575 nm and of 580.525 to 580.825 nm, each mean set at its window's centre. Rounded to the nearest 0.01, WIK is 2.68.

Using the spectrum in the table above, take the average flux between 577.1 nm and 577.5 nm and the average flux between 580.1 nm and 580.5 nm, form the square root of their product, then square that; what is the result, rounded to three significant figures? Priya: 270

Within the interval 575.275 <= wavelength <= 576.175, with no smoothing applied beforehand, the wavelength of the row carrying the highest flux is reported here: 575.65 nm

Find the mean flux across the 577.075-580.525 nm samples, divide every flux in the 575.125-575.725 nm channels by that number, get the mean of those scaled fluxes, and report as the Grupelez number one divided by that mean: 0.97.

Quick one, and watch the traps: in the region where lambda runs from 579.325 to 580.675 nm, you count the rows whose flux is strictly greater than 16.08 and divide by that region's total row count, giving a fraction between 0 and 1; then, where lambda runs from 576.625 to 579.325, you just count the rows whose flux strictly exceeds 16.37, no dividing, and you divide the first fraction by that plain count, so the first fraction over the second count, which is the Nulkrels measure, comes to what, 0.250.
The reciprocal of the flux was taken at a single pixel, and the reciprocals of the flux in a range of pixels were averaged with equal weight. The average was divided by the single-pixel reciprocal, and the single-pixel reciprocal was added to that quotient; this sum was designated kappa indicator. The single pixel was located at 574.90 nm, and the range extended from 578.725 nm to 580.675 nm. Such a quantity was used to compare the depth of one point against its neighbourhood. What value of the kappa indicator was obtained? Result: 1.06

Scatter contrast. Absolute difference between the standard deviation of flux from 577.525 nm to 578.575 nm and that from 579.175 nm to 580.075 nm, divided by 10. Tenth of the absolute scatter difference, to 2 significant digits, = 0.013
